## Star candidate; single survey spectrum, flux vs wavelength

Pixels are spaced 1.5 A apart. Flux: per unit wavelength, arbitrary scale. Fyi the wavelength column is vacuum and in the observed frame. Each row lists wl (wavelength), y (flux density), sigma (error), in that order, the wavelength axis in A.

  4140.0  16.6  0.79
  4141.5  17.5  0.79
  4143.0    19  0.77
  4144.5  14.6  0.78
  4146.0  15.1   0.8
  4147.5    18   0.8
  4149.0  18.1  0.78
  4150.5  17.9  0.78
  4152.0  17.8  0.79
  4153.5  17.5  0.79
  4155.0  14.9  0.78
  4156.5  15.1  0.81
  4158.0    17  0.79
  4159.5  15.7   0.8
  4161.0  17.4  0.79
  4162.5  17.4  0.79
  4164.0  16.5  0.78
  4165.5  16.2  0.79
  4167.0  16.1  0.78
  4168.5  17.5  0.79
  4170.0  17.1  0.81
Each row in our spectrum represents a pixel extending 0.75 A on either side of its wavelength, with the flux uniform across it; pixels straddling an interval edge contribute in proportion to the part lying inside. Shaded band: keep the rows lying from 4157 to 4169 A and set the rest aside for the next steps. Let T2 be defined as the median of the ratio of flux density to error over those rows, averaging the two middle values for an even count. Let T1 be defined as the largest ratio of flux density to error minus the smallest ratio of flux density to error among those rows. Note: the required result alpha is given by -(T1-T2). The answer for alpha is 18.8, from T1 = 2.5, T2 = 21.3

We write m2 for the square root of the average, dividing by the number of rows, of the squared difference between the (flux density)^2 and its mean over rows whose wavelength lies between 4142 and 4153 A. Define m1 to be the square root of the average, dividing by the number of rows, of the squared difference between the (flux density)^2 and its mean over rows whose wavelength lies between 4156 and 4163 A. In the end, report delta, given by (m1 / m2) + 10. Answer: 10.6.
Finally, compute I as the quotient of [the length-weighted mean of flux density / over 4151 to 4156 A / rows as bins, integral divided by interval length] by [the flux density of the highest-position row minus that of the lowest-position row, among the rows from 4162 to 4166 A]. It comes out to -14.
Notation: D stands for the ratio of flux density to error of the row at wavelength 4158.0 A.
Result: 21.5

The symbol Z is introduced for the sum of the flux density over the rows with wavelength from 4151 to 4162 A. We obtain 115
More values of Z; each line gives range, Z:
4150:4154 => 53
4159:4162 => 33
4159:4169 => 117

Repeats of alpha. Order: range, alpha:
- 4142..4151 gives 16.8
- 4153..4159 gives 16.8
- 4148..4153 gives 22.3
